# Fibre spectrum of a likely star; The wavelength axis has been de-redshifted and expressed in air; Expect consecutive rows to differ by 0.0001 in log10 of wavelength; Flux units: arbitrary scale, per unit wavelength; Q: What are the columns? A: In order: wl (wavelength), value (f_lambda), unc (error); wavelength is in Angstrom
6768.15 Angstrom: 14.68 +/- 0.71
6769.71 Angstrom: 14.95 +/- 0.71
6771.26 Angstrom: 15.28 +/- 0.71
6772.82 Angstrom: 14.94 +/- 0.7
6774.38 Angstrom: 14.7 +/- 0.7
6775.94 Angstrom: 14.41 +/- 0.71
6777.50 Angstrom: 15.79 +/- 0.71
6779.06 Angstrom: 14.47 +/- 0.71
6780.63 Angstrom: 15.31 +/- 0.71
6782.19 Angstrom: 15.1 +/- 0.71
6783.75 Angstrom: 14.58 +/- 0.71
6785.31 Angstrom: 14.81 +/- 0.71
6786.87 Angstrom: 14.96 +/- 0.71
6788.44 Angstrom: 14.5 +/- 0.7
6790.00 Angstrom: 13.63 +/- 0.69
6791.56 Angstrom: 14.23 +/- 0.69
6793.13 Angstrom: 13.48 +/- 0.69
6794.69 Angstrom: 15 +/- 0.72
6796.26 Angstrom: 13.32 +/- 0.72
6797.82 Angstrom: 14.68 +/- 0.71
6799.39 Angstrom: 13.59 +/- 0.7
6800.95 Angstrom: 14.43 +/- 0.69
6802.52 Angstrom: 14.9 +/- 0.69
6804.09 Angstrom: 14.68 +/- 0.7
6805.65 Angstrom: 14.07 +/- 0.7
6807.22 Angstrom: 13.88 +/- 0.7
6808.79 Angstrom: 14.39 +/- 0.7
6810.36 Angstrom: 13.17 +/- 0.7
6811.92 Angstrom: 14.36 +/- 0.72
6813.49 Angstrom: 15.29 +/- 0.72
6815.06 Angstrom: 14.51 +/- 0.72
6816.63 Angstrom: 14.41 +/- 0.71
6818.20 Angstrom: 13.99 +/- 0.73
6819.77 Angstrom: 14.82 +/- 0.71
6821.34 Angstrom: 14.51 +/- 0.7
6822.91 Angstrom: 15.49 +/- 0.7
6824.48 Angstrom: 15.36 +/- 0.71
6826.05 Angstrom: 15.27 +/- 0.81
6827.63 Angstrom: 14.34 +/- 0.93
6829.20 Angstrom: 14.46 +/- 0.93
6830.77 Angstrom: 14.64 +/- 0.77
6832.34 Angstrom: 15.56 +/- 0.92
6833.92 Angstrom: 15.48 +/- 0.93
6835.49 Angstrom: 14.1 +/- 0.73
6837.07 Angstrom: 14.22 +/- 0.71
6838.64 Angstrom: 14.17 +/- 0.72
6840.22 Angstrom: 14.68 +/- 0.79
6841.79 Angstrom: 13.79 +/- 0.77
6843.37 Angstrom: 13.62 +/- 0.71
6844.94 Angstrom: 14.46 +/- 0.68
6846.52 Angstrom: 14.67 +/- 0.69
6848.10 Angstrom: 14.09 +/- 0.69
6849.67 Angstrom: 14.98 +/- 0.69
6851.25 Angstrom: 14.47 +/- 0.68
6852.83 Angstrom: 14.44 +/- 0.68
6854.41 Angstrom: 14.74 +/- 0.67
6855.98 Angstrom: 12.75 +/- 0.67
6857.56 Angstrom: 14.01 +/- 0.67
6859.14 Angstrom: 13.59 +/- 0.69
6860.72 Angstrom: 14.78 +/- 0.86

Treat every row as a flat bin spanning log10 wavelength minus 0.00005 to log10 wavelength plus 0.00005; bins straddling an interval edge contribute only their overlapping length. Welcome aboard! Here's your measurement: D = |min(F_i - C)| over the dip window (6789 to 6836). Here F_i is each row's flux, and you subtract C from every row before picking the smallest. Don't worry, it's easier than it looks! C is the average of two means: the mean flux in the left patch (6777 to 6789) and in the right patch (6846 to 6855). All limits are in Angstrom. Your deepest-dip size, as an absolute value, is 1.6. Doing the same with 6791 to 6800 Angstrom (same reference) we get 1.4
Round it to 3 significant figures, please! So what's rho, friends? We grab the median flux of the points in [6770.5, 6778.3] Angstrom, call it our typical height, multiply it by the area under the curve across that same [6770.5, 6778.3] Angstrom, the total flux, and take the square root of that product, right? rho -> 41.8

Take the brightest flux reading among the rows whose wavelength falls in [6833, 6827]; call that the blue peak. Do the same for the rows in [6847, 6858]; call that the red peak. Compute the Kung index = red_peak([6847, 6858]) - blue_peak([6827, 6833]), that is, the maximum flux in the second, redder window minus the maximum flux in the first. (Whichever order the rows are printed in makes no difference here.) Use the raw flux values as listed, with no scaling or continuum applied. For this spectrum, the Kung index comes -0.58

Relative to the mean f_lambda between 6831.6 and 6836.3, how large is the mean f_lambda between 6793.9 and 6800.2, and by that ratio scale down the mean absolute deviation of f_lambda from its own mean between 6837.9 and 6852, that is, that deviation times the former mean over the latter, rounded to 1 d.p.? 0.4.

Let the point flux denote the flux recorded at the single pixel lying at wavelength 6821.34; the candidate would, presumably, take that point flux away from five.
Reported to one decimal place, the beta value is -9.5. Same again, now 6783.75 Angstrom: -9.6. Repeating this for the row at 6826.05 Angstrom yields -10.3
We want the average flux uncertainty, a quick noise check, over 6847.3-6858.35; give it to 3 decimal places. 0.679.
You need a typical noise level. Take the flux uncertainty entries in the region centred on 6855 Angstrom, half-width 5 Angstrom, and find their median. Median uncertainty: 0.675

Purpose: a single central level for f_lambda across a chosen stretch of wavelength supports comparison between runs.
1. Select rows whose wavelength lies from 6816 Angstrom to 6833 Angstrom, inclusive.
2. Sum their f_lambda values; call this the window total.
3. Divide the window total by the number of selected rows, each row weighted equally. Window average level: 14.8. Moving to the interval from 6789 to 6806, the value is 14.2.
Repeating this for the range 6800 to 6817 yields 14.4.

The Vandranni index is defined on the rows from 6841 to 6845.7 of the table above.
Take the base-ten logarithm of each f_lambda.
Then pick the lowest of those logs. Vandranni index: 1.13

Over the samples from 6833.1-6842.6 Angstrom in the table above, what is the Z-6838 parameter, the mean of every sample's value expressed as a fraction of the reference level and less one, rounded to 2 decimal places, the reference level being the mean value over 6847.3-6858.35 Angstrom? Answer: 0.01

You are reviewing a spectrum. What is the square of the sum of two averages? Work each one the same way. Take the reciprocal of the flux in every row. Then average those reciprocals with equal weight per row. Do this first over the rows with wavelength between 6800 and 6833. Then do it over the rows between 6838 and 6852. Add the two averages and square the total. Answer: 0.0192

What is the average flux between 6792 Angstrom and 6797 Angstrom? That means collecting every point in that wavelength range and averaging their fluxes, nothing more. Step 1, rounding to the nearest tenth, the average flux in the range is 13.9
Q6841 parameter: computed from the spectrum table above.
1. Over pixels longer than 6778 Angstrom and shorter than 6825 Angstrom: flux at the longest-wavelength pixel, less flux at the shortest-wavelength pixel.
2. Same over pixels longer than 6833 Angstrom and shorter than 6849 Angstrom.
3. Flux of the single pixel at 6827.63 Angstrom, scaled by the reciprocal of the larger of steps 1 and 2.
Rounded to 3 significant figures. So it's 16.1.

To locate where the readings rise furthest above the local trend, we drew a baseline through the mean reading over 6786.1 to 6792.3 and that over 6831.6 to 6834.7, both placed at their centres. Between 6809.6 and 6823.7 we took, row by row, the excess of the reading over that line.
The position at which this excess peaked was 6813.49 Angstrom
